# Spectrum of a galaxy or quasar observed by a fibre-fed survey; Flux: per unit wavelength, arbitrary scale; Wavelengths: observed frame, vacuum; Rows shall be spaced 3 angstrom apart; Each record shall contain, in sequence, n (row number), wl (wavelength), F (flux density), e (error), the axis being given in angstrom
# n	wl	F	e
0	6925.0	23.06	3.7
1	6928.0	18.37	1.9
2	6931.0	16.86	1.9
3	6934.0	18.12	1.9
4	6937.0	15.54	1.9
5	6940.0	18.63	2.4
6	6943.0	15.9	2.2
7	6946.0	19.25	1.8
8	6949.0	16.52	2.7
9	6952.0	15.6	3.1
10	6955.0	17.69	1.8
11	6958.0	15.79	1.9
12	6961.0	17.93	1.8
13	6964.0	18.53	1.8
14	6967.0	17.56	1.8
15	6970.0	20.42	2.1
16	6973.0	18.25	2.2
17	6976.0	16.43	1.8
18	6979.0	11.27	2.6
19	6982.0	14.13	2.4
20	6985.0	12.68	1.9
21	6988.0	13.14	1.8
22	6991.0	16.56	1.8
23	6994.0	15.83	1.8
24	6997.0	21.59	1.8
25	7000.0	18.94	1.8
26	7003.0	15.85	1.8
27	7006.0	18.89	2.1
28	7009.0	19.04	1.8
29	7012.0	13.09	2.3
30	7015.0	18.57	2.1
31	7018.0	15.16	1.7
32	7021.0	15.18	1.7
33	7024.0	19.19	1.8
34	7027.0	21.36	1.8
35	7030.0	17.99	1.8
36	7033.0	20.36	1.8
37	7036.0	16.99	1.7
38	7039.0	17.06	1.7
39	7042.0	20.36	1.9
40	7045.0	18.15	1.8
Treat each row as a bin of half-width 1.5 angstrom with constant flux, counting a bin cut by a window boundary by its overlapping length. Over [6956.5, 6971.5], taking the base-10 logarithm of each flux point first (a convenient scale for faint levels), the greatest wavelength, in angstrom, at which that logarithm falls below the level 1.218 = 6958.0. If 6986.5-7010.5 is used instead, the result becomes 7003.0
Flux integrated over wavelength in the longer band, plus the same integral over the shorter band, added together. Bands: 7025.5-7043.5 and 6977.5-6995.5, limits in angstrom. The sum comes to 593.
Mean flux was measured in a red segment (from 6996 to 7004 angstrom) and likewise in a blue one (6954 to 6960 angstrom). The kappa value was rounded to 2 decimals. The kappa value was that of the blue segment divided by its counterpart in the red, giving 0.89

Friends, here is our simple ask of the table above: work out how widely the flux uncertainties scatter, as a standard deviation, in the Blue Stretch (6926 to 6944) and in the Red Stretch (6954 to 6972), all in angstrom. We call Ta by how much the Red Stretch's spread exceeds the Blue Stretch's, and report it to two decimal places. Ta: -0.09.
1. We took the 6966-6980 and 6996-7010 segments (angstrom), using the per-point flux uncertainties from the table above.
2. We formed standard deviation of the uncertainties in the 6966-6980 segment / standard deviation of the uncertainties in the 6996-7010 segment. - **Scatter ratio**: 2.5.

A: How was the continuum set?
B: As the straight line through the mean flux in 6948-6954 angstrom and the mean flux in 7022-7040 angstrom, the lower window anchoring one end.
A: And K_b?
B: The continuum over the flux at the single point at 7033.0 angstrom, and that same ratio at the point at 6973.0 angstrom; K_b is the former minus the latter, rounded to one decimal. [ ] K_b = 0.0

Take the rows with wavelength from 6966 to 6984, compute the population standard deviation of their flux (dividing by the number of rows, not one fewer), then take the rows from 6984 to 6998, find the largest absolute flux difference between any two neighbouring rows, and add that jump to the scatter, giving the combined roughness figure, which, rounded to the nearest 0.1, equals 8.7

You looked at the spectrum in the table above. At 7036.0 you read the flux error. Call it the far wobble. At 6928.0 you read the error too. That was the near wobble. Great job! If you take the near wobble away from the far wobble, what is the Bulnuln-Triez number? -0.2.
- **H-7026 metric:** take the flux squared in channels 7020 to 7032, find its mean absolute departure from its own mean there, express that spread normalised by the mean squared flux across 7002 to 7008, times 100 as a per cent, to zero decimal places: 22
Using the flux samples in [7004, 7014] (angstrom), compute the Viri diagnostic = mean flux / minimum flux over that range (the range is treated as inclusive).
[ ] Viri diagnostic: 1.30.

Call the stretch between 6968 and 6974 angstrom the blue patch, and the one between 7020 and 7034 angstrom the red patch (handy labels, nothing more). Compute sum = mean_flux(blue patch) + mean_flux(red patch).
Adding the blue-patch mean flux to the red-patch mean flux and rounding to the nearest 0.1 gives 38.2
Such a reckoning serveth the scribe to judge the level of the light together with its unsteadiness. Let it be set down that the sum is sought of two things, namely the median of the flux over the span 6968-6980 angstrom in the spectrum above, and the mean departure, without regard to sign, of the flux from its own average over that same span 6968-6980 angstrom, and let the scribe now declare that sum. 20.1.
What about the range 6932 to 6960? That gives 17.8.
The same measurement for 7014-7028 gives 20.7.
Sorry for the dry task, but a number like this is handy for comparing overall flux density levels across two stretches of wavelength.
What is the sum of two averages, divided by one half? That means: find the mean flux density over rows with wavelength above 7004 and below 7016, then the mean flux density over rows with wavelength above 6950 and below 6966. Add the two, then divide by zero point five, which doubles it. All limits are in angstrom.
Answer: 69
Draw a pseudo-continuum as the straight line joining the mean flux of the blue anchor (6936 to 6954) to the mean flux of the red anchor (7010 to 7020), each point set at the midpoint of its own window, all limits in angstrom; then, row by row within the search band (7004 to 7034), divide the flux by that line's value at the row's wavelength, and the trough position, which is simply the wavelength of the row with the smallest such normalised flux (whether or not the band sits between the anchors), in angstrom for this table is 7012.0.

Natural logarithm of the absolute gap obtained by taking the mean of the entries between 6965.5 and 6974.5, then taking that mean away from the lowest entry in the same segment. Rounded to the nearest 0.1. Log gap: 0.2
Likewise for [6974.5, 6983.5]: 1.0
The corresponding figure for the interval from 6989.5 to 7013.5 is 1.5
